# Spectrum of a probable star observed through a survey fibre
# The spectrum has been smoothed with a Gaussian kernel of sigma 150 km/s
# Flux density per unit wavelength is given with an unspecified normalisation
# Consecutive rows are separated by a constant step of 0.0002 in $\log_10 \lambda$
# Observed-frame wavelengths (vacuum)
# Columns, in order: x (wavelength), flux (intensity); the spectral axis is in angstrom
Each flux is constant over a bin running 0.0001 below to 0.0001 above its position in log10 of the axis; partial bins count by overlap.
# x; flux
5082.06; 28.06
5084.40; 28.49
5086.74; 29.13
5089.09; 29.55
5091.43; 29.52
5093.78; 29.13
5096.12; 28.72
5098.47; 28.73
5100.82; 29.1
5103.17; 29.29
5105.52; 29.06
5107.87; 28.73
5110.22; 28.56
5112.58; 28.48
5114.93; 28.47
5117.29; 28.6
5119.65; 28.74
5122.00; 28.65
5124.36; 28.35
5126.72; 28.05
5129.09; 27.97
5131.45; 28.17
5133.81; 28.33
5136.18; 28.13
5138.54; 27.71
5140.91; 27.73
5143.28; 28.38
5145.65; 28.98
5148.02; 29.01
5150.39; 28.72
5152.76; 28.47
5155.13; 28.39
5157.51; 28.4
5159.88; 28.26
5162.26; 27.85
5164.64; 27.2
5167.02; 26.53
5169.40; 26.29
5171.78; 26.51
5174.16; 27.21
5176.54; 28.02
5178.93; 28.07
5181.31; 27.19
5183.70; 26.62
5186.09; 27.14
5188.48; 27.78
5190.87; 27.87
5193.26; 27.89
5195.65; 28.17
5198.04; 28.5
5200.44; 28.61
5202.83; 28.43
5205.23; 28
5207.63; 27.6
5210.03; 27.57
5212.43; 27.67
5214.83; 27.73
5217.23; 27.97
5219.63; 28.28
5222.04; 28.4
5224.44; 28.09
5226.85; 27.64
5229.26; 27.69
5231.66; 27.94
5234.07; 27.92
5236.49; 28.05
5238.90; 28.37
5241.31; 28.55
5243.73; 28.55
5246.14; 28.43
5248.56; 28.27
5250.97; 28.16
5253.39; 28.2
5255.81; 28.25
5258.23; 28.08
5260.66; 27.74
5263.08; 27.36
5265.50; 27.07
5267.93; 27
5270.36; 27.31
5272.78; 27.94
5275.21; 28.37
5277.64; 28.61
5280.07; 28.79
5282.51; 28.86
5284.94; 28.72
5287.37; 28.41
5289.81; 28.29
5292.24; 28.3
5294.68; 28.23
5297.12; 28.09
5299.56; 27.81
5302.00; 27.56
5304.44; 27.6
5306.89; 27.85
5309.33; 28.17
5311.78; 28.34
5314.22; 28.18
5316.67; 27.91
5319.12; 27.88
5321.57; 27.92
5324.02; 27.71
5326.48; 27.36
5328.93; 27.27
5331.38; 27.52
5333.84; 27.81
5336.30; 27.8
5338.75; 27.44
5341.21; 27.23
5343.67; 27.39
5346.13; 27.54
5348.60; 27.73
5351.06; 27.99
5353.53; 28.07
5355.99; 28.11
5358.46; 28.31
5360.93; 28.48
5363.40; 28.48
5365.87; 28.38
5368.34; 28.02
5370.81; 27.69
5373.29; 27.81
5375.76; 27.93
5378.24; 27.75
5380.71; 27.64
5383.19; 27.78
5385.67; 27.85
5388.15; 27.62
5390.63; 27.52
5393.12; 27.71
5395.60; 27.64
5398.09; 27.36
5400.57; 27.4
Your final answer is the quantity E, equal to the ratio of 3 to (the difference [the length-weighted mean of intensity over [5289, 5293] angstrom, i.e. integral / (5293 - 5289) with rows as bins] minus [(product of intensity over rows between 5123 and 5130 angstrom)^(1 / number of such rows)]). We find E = 14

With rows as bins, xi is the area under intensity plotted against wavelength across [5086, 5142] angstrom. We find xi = 1602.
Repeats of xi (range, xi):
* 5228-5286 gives 1629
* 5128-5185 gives 1587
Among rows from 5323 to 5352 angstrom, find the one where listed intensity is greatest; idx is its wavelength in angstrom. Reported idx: 5351.06 angstrom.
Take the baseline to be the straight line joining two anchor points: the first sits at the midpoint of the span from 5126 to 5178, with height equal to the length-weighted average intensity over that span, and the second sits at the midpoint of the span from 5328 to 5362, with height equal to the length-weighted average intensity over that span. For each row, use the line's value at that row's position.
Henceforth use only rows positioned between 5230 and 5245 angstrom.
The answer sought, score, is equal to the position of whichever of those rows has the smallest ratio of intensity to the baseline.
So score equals 5234.07 angstrom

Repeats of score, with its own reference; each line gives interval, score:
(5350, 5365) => 5351.06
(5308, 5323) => 5319.12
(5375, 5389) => 5388.15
